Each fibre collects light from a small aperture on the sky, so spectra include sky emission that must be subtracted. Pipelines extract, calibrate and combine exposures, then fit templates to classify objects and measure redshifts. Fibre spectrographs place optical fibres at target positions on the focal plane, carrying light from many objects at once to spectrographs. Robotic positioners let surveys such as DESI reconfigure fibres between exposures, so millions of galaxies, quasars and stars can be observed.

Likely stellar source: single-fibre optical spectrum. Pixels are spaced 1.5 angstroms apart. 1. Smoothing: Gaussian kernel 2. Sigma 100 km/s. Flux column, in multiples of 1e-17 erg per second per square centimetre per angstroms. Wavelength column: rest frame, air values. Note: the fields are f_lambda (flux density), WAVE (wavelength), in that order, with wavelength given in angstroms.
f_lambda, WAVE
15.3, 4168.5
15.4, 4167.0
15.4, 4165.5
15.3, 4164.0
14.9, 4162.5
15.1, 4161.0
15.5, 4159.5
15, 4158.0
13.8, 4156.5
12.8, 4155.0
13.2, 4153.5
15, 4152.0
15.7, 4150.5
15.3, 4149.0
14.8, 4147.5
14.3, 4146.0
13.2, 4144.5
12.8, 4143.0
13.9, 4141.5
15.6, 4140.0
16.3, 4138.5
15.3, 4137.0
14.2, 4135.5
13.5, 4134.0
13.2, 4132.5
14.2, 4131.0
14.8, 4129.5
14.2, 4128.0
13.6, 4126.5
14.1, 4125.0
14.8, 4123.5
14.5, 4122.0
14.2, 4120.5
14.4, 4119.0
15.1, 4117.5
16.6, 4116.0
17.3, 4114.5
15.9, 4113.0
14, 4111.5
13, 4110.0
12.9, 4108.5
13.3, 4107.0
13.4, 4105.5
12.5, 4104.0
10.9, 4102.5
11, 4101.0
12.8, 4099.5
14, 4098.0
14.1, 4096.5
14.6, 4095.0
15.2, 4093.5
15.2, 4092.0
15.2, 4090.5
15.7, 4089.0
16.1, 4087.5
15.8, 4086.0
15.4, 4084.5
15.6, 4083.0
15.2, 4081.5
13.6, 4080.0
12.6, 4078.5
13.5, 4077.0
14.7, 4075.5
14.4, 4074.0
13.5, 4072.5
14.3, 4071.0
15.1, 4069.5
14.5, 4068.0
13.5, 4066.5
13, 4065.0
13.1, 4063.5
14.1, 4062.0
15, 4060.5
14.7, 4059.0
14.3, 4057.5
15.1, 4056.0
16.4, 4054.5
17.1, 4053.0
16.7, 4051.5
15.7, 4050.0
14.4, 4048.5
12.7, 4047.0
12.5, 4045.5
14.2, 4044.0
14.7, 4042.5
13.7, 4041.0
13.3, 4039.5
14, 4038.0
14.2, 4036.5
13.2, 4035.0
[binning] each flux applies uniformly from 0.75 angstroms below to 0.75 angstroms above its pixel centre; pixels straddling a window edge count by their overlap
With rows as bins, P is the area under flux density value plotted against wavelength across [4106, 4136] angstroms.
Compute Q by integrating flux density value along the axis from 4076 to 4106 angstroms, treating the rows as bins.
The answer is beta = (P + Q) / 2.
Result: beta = 428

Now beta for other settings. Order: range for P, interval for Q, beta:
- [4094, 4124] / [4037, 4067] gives 426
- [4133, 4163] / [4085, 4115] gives 429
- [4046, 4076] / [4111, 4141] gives 441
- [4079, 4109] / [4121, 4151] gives 428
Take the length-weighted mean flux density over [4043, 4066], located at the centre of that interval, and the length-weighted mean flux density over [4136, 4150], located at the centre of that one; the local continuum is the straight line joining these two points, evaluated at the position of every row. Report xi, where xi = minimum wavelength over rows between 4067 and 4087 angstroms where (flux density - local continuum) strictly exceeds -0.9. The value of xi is 4068.0 angstroms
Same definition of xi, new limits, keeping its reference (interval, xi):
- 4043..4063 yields 4044.0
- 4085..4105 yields 4086.0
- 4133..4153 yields 4135.5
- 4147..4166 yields 4147.5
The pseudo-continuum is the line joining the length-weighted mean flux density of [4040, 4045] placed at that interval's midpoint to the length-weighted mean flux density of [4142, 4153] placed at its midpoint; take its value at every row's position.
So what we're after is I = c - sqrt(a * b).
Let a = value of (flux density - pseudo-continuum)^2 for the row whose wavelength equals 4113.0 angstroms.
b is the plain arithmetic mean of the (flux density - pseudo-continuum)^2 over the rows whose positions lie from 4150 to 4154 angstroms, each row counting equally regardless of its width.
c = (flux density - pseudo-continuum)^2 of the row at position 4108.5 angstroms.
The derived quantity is 0.17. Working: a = 2.6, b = 1.2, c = 1.90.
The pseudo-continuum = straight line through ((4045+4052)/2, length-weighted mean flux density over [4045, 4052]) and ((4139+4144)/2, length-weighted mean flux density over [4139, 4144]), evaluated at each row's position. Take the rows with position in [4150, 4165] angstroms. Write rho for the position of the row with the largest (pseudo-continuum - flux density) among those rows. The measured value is 4155.0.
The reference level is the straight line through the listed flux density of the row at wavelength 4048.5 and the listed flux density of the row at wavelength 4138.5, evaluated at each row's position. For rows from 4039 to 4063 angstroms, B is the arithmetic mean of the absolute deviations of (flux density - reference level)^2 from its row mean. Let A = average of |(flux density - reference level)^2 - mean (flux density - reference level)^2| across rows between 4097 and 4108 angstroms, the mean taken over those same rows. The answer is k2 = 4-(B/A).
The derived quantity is 3.7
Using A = 6.2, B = 1.7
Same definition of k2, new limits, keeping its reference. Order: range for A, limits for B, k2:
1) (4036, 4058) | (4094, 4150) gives 2.0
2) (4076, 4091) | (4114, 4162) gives 1.8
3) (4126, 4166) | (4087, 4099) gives 3.8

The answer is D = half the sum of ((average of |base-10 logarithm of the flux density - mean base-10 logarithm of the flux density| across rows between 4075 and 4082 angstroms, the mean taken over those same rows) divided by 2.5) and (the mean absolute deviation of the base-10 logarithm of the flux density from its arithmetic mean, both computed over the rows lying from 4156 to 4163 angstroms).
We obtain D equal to 0.0115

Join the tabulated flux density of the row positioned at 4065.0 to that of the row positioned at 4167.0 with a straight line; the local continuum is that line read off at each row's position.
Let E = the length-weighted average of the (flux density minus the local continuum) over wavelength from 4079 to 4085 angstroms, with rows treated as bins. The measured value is 1.4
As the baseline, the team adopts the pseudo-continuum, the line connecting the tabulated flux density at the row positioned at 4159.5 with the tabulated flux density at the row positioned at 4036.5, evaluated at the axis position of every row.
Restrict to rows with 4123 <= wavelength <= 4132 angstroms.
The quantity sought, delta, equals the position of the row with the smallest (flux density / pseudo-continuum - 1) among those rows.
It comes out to 4126.5 angstroms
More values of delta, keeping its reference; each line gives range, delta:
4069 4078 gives 4077.0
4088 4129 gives 4102.5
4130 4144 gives 4143.0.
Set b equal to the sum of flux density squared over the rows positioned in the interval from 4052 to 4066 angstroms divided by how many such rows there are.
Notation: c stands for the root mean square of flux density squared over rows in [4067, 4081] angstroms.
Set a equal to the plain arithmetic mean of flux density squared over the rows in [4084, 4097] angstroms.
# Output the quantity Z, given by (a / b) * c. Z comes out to 211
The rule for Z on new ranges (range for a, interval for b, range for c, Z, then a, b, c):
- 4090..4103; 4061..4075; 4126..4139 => 203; 189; 195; 209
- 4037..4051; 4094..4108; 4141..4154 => 236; 194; 169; 206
